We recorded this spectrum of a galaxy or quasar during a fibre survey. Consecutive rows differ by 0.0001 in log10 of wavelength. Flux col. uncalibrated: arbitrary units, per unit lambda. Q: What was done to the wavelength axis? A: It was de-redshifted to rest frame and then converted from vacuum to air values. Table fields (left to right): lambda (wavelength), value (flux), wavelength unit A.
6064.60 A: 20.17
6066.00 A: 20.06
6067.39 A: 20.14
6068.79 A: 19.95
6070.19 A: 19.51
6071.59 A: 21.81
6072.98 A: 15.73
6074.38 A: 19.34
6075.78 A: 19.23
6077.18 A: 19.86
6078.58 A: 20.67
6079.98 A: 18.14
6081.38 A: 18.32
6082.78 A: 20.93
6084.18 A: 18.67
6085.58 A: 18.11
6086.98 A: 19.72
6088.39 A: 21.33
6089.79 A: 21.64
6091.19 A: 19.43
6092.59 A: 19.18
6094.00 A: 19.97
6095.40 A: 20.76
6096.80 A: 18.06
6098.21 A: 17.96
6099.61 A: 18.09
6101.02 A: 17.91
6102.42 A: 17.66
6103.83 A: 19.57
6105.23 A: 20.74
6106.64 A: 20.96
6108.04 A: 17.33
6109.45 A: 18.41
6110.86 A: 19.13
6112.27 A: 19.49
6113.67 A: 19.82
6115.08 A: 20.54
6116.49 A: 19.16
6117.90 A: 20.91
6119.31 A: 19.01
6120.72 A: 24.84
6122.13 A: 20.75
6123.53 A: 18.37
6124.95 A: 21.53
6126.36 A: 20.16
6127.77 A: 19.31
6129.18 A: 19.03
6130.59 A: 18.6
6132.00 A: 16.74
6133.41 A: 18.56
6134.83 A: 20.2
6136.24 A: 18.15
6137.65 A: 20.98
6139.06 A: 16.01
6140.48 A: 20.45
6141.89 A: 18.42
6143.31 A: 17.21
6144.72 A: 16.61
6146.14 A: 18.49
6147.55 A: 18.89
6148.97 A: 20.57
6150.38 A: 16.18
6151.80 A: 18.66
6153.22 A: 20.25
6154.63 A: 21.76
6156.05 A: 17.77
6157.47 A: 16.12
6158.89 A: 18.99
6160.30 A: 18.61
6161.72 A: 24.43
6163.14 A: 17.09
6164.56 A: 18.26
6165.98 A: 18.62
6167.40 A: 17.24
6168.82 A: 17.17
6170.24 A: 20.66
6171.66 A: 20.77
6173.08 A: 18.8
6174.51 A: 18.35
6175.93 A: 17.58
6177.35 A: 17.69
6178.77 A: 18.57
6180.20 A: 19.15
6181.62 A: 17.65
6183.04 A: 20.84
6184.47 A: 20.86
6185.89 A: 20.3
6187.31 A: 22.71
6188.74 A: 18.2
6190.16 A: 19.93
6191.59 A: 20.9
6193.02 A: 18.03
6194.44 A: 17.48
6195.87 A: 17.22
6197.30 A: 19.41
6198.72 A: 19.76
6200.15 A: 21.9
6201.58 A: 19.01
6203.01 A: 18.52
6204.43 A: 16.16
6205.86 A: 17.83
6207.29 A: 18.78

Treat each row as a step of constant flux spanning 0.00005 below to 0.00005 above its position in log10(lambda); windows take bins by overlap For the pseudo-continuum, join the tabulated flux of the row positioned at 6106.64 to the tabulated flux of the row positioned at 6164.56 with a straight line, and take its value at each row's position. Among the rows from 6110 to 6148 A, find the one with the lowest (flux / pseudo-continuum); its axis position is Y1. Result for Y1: 6139.06 A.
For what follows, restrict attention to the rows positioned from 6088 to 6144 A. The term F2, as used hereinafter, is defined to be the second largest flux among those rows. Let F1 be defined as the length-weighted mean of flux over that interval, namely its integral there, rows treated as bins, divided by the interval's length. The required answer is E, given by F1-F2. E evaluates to -2.2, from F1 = 19.4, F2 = 21.64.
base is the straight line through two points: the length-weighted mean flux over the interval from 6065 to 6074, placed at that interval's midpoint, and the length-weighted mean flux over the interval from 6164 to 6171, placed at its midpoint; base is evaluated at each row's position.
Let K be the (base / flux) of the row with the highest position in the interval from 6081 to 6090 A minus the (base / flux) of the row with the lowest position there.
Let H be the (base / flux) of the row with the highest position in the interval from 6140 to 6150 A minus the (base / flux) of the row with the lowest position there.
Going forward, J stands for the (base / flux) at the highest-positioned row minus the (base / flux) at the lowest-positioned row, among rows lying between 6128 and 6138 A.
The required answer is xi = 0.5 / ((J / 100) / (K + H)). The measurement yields 92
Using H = -0.01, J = -0.10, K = -0.17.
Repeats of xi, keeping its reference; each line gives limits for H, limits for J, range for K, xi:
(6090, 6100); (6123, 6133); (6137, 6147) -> 97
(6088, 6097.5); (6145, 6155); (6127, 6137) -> -69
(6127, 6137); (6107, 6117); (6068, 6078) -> -26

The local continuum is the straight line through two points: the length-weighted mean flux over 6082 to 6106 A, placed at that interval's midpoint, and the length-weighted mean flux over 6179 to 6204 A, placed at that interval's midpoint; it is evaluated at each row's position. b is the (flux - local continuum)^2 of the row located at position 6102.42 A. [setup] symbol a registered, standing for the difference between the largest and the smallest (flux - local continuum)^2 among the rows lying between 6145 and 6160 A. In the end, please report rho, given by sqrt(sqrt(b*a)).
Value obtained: 2.4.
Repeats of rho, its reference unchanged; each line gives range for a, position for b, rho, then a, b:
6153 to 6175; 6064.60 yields 2.0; 25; 0.6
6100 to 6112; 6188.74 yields 1.6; 4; 1.6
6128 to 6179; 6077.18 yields 1.5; 25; 0.2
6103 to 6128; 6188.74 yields 2.6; 29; 1.6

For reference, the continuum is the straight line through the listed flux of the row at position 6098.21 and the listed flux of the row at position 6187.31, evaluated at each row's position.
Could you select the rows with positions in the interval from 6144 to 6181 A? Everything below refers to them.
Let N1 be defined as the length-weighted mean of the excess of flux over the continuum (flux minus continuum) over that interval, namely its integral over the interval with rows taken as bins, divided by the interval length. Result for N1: -2.6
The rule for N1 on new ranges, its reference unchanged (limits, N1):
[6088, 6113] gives 1.2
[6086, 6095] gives 2.6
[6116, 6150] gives -0.6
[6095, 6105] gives 0.6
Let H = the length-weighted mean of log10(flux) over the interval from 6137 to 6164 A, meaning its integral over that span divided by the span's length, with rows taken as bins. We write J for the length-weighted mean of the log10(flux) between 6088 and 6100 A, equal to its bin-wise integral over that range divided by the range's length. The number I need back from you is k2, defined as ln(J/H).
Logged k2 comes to 0.016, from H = 1.27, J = 1.29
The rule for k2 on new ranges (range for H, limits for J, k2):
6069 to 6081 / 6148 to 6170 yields -0.009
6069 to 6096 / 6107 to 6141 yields -0.002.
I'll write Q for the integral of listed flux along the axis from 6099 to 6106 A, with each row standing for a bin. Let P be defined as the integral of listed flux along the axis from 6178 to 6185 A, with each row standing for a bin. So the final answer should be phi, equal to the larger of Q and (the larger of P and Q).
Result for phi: 135.5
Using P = 135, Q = 132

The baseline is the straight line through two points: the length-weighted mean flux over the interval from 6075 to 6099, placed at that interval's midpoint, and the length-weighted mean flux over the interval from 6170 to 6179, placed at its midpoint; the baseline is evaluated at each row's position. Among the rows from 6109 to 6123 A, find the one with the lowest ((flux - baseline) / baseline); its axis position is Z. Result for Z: 6109.45 A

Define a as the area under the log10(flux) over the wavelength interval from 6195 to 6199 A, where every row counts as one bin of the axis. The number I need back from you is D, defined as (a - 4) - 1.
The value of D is 0.08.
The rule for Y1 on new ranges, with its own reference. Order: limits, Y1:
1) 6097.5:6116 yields 6108.04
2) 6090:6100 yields 6098.21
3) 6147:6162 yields 6150.38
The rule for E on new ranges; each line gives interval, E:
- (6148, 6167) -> -2.8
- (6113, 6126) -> -1.0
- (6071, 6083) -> -1.7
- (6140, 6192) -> -3.7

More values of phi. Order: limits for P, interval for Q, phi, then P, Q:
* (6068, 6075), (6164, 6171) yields 134.9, 135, 129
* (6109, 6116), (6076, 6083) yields 136.5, 137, 136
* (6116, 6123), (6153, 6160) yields 146.6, 147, 132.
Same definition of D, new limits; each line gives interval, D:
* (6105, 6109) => 0.15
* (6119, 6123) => 0.34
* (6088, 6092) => 0.27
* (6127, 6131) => 0.12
